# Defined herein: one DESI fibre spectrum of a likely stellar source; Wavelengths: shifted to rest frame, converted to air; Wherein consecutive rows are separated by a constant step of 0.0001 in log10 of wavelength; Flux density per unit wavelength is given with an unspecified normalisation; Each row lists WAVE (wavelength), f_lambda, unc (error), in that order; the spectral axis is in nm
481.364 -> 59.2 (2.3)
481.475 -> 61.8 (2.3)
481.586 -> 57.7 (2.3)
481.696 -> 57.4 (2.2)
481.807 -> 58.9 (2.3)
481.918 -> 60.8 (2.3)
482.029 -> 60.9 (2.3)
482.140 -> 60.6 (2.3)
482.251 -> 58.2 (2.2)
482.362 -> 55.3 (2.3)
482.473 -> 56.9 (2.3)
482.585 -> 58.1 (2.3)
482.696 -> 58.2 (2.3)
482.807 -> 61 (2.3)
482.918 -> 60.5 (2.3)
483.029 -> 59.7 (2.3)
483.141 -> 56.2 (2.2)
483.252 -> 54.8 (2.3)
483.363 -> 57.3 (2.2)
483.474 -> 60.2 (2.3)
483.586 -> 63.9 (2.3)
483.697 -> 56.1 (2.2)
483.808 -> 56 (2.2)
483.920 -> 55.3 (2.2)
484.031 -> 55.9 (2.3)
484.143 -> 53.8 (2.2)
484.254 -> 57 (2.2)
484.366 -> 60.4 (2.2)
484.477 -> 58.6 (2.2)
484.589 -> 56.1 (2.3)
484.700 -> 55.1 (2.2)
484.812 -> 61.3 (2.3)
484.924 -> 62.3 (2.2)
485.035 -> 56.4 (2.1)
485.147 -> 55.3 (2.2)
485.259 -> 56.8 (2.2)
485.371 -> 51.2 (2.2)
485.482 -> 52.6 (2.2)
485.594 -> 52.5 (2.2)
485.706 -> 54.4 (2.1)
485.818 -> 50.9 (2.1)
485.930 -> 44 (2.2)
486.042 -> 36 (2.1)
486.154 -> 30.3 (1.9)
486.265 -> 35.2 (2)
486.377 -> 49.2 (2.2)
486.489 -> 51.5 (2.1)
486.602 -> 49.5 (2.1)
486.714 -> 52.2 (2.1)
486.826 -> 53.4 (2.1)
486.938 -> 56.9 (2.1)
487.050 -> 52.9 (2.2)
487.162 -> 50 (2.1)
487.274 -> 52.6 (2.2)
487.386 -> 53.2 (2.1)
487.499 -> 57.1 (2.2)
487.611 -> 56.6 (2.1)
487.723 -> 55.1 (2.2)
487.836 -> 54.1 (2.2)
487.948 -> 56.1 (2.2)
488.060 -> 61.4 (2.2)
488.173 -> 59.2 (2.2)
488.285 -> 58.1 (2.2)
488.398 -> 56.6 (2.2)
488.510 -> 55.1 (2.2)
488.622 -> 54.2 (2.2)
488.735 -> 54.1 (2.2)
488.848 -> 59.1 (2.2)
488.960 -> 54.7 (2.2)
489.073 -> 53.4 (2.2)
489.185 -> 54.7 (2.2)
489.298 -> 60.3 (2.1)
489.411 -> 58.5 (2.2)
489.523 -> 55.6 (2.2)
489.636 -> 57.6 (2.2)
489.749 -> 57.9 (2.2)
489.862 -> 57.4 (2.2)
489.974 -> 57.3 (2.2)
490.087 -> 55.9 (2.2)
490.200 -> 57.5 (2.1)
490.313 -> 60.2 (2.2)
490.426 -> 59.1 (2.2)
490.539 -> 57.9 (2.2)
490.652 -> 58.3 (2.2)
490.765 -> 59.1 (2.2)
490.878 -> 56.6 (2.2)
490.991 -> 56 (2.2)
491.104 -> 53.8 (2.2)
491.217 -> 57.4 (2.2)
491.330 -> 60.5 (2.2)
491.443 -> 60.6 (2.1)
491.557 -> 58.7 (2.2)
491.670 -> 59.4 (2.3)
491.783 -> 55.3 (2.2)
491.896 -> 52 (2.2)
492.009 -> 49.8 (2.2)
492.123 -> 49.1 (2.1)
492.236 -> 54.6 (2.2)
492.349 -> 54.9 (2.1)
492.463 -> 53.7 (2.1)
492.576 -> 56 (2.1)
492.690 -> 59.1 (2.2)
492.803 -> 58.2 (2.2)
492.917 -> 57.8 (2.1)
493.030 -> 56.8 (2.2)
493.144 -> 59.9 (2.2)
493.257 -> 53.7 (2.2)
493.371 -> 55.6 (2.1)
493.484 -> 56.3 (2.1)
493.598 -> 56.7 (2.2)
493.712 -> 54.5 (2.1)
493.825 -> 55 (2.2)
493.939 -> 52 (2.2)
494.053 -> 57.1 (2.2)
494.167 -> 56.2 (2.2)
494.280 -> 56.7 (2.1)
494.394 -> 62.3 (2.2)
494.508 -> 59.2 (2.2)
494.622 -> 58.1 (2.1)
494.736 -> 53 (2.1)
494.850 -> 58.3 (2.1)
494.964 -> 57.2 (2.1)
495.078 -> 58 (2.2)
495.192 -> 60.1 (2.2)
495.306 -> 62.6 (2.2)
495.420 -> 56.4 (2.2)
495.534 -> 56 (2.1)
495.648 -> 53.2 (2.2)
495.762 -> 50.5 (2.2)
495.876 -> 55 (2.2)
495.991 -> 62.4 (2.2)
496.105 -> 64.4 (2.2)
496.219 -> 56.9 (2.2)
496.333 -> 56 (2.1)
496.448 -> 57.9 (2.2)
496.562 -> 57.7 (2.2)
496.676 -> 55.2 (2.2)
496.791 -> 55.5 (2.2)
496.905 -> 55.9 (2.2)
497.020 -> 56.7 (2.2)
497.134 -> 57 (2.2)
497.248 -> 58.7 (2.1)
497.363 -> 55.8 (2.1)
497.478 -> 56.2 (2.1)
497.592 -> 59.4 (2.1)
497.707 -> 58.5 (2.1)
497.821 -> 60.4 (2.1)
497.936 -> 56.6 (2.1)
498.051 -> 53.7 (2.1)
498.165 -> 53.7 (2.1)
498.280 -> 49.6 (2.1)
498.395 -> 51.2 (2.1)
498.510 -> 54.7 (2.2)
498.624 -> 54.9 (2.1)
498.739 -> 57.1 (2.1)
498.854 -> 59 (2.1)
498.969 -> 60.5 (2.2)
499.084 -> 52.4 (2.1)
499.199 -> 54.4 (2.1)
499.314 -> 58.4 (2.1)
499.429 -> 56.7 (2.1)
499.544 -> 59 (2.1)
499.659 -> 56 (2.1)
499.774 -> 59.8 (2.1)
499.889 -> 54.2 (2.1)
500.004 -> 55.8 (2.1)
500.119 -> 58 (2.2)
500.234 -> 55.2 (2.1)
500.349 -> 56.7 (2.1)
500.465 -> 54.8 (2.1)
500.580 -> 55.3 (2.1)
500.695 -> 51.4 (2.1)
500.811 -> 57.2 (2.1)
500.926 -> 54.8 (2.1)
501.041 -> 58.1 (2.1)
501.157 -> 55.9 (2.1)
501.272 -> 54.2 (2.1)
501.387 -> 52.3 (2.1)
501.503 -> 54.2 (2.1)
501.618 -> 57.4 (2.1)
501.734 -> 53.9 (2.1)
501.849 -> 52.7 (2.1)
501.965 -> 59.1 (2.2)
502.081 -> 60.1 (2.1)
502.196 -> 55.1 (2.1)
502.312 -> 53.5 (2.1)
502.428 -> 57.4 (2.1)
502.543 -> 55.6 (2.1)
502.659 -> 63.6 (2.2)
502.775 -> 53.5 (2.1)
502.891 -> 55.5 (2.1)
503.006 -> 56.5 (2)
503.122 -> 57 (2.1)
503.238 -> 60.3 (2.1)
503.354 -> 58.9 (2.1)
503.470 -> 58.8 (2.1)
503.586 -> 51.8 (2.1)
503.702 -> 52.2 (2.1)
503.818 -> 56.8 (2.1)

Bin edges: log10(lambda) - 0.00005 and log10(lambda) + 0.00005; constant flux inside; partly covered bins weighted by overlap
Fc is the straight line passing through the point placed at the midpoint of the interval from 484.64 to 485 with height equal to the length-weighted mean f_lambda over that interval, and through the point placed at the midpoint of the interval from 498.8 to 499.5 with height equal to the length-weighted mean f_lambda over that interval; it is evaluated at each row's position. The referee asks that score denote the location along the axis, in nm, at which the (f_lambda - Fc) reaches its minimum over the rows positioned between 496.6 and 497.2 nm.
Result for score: 496.676 nm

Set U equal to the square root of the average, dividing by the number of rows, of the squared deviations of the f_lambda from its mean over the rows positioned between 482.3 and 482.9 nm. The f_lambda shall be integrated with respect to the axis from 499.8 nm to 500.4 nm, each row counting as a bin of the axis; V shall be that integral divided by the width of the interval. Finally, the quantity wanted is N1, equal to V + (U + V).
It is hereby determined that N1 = 114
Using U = 1.9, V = 56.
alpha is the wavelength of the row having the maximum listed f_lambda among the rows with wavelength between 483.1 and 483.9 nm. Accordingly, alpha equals 483.586 nm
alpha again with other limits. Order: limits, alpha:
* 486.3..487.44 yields 486.938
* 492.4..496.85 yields 496.105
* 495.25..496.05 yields 495.306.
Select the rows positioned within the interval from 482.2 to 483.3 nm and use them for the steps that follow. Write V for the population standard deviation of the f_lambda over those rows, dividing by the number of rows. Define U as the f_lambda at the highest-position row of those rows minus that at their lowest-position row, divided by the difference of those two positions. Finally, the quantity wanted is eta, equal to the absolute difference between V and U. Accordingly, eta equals 5.4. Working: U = -3.4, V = 2.00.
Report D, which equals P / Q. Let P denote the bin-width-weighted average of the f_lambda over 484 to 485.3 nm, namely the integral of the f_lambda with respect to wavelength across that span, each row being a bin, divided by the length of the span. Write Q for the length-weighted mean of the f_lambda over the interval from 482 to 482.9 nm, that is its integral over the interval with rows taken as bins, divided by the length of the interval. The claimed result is 0.979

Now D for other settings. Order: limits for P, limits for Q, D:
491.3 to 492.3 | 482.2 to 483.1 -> 0.949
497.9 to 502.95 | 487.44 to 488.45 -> 0.977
